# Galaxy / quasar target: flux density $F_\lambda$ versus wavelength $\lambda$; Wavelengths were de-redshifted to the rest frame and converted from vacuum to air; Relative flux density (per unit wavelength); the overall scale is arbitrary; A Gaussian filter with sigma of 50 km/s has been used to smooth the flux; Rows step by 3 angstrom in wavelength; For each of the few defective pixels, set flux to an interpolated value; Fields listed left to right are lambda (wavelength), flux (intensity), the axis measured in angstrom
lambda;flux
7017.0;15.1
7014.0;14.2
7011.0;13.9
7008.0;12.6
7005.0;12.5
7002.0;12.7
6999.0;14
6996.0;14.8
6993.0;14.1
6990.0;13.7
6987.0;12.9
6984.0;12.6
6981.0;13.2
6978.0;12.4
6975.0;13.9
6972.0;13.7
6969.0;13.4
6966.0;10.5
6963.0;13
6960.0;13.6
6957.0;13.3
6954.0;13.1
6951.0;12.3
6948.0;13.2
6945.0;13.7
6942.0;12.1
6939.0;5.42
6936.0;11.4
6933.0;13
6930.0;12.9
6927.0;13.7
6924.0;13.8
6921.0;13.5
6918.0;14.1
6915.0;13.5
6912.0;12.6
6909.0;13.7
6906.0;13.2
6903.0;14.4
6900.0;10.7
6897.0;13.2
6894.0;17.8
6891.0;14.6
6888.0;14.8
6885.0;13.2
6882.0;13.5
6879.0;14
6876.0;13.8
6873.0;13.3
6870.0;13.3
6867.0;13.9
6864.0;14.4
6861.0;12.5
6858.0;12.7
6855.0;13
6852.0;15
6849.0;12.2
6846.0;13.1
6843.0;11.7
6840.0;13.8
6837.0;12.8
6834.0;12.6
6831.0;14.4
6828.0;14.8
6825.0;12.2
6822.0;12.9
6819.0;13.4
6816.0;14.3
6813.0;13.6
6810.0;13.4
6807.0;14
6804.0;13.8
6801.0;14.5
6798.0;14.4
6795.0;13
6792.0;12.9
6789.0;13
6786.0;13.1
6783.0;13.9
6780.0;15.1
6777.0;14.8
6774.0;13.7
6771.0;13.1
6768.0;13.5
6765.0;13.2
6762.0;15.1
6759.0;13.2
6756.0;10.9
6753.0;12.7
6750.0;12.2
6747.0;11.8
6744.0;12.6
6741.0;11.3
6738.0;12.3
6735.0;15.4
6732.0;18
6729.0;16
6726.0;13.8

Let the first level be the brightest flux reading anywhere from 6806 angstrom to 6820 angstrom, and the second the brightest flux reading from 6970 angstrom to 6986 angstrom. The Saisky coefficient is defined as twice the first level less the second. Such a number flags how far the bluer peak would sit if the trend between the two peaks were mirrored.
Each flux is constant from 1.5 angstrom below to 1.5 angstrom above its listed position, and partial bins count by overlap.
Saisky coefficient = 14.7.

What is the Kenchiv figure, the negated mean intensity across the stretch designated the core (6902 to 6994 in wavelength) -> -12.9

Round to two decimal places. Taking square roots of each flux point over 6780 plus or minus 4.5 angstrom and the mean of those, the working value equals 3.82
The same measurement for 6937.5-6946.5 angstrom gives 3.17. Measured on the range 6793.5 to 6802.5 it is 3.74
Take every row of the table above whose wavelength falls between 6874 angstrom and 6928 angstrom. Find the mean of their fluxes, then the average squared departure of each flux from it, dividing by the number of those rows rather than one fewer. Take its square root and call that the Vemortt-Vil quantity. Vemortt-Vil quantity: 1.3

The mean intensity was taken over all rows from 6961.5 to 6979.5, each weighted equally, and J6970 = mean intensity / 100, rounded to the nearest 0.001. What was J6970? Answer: 0.128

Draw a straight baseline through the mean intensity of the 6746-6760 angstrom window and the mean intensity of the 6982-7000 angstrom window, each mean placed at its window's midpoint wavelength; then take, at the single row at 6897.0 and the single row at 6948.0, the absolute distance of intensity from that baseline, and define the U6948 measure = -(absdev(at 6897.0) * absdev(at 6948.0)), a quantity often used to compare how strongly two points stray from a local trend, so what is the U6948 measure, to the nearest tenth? 0.0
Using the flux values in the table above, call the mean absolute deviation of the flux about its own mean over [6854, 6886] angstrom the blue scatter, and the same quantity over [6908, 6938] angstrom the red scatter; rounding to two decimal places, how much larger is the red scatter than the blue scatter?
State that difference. 0.14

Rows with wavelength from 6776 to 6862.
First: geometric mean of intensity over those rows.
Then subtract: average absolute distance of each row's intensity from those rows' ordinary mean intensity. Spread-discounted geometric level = 12.7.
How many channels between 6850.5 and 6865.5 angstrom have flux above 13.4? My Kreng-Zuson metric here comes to 2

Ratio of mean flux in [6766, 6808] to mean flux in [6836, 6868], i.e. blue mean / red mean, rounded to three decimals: 1.044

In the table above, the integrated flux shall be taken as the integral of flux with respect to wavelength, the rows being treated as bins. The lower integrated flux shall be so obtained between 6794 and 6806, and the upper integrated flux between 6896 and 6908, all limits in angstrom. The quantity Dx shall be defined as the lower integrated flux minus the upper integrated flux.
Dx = 13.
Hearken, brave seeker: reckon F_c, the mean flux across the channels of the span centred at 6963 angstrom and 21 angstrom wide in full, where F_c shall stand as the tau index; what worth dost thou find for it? 12.9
